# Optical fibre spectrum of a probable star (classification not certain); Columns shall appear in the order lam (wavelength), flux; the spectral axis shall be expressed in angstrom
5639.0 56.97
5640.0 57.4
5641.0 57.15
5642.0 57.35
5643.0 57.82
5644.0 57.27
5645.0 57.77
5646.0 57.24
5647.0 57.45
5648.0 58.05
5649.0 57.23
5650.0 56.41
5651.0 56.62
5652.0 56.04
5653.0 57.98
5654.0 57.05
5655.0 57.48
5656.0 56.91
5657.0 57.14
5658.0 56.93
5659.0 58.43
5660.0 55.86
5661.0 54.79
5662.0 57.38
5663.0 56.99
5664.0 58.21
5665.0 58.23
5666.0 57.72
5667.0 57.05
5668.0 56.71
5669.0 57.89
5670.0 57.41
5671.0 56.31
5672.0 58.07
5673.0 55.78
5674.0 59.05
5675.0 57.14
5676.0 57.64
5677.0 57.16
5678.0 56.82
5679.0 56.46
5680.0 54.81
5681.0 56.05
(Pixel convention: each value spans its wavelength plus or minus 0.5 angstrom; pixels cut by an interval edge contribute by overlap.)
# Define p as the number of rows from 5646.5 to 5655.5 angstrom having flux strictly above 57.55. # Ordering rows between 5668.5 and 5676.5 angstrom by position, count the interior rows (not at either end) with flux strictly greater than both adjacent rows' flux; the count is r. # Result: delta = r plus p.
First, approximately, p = 2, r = 2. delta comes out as 4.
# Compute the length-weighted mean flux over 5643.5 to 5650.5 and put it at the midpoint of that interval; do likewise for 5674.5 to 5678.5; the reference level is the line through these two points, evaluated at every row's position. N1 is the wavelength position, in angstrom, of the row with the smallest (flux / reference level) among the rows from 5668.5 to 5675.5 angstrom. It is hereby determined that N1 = 5673.0 angstrom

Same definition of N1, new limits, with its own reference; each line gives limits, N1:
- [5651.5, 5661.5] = 5661.0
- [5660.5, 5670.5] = 5661.0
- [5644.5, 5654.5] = 5652.0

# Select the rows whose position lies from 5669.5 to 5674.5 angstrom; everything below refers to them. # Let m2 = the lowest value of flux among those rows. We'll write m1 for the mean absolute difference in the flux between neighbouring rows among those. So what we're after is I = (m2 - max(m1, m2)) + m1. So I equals 2.1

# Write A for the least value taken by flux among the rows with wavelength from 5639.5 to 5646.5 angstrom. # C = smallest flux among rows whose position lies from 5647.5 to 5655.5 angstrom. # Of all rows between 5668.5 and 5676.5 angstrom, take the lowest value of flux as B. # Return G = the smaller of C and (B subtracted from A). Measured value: 1.4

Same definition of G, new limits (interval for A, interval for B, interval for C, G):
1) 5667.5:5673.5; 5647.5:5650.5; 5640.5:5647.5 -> -0.6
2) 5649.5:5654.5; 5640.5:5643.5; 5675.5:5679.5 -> -1.1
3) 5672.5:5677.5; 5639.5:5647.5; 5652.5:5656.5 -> -1.4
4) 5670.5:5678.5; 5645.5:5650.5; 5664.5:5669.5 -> -0.6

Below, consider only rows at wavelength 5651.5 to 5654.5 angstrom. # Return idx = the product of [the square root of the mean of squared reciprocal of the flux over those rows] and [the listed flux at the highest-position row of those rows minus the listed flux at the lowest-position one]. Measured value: 0.018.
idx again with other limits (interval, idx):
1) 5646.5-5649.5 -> -0.004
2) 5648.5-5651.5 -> -0.011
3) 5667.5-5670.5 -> 0.012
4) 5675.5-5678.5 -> -0.014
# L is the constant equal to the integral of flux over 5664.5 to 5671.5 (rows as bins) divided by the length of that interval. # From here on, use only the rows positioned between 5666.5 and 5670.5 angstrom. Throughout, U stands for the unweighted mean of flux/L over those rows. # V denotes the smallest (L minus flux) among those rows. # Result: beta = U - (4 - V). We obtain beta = -3.6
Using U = 1.00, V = -0.6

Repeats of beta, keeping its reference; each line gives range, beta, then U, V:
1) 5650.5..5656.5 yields -3.7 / 0.99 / -0.6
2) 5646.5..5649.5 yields -3.7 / 1.00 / -0.7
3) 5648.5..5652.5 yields -2.9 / 0.99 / 0.1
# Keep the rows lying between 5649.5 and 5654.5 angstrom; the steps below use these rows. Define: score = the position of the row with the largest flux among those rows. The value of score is 5653.0 angstrom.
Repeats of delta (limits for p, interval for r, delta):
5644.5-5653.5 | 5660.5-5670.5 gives 6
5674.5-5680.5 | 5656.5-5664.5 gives 3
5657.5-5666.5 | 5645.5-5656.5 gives 8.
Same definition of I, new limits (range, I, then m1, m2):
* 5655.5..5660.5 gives 1.1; 1.1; 55.86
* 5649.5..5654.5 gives 0.9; 0.9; 56.04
